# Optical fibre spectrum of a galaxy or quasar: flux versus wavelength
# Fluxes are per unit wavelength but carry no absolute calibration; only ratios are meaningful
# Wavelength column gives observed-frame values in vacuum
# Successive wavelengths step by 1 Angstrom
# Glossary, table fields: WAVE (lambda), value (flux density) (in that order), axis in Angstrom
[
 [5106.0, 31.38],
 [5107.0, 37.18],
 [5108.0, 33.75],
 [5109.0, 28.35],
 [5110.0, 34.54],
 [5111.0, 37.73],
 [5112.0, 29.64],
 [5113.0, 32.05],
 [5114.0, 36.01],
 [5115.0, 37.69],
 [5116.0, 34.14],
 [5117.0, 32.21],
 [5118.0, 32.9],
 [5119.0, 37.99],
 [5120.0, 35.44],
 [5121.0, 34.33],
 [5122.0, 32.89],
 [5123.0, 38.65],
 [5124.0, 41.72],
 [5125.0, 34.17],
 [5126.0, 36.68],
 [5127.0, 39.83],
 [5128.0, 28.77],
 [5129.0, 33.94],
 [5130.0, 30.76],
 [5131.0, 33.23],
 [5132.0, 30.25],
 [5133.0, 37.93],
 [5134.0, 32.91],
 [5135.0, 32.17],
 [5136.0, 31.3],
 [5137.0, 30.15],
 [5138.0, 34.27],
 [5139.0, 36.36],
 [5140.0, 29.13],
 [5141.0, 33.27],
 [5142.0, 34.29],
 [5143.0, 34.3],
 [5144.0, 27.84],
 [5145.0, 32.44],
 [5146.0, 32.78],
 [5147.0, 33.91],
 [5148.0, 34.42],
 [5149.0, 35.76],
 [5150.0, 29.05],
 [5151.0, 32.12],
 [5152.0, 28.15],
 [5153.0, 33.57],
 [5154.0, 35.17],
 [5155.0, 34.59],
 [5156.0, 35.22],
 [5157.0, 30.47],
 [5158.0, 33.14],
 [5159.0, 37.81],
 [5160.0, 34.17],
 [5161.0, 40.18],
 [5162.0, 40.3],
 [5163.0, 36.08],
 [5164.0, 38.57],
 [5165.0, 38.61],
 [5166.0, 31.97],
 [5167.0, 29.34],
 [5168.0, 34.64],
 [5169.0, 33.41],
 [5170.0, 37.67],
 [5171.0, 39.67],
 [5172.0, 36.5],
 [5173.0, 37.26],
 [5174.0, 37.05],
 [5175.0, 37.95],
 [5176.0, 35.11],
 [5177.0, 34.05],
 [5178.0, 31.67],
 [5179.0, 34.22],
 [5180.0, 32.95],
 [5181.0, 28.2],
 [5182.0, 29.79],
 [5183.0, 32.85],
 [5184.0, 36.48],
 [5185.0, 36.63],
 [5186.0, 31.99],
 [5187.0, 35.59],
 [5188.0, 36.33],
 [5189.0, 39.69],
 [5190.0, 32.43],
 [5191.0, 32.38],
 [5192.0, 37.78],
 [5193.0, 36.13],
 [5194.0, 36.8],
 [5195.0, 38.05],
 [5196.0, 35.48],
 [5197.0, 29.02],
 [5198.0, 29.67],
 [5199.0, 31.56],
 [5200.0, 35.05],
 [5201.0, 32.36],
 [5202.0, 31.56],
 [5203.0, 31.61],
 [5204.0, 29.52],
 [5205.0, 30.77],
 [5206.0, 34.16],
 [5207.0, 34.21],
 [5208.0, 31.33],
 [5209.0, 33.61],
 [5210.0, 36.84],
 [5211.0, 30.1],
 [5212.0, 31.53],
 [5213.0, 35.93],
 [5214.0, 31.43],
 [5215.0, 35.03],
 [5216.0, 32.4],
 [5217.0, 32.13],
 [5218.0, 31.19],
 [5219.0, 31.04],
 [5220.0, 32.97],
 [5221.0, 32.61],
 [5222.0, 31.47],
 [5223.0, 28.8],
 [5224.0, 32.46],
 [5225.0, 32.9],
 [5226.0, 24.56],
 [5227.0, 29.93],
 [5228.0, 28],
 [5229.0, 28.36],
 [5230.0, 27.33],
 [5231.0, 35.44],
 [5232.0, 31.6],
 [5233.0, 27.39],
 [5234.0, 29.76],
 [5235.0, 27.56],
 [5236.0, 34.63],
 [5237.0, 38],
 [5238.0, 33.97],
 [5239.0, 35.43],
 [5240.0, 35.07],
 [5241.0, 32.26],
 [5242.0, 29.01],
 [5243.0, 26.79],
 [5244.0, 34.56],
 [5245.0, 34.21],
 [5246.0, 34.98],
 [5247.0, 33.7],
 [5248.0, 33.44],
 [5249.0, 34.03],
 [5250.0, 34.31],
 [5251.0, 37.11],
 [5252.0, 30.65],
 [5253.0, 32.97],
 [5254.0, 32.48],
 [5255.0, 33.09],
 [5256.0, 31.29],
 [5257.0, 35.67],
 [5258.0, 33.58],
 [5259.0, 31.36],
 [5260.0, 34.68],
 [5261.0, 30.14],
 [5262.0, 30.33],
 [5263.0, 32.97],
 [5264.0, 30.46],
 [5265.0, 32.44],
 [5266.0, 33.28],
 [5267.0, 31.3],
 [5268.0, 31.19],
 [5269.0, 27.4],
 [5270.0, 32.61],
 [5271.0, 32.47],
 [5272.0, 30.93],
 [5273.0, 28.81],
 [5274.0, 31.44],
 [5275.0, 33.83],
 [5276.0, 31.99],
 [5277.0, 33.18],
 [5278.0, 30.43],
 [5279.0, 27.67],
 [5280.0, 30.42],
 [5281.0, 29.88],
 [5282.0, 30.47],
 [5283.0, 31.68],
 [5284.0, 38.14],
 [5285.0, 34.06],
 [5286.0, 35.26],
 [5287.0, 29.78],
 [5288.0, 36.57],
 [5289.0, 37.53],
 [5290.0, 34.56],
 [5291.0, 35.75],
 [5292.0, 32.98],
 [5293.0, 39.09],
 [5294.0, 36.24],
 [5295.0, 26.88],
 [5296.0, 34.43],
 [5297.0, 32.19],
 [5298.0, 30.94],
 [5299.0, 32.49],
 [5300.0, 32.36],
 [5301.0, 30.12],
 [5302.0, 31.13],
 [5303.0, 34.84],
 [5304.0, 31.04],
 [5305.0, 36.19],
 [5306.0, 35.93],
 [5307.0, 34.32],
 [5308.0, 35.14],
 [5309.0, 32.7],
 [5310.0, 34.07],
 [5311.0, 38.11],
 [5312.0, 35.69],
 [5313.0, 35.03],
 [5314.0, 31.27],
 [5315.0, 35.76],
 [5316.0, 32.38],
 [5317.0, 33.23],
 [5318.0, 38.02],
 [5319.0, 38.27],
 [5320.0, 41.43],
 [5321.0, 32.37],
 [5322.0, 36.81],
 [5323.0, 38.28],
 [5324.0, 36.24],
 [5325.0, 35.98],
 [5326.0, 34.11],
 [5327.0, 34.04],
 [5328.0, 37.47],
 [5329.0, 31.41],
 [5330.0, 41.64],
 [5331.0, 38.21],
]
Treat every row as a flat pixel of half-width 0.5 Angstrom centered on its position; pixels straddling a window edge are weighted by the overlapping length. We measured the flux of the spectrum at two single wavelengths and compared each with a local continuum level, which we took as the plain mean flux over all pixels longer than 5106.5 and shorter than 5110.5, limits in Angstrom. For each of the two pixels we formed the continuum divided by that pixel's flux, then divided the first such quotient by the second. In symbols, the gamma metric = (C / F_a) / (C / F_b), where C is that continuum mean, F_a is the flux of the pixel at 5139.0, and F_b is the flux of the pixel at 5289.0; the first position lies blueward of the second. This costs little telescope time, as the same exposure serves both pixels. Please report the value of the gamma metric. 1.03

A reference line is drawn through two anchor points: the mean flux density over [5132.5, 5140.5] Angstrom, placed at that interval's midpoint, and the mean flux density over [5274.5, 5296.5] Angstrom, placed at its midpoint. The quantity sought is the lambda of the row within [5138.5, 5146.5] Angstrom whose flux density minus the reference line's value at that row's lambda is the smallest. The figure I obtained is 5144.0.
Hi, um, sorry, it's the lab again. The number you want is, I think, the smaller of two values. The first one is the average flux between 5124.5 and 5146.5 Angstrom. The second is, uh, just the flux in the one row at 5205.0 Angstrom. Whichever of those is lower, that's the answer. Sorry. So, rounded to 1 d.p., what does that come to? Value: 30.8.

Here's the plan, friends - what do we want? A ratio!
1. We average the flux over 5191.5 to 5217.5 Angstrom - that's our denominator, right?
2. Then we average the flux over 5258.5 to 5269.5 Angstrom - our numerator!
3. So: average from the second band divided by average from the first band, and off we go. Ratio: 0.95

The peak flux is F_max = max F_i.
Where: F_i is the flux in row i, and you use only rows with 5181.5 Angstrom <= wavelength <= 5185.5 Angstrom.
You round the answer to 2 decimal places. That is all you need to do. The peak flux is 36.63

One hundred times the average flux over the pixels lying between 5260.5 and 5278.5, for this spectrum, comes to 3140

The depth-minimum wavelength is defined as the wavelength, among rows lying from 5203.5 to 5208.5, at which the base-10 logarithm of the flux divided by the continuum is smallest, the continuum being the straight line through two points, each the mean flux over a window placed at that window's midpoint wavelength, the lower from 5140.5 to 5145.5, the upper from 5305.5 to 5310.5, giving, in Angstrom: 5204.0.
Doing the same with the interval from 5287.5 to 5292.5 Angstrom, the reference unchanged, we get 5292.0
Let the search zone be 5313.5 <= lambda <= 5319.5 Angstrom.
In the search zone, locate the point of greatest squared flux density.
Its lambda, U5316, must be 5319.0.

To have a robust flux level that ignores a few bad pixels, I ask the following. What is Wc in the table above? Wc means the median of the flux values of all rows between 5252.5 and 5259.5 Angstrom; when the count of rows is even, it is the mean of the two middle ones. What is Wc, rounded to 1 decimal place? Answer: 33.0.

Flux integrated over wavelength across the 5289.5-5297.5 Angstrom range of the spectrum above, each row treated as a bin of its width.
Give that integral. 272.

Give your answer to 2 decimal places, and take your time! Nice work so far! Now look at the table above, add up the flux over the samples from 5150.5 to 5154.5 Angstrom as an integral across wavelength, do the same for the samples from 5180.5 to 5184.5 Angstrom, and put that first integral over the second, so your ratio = 1.01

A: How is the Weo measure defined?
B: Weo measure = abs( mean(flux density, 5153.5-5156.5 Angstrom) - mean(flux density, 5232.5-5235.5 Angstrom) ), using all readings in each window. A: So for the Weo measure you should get 6.8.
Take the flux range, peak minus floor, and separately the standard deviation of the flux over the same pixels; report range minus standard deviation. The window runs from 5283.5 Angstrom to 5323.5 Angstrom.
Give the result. 12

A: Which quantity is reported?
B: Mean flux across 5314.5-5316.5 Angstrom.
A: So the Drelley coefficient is 34.1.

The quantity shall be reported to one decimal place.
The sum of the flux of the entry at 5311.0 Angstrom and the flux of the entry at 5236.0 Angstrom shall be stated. 72.7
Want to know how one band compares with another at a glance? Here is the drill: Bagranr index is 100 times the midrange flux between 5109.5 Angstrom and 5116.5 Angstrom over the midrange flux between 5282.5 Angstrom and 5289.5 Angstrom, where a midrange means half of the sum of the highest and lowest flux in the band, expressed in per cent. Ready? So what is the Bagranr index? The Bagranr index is 99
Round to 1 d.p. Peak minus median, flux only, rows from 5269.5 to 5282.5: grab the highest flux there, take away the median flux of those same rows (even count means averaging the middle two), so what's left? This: 2.9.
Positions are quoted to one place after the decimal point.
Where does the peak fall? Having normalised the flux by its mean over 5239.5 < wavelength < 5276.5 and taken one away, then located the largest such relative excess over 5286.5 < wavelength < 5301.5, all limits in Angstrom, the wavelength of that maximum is 5293.0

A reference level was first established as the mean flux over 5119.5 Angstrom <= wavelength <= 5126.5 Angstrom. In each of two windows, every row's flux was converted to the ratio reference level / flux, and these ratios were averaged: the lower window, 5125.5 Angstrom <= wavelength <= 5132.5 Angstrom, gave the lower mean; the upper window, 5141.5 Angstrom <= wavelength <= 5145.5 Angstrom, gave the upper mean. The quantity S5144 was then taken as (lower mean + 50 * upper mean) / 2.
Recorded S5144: 28.9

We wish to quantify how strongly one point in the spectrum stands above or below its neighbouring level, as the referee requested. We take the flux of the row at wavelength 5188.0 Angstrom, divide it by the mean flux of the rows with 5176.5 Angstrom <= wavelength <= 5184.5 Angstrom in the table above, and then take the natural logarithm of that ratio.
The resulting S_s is 0.11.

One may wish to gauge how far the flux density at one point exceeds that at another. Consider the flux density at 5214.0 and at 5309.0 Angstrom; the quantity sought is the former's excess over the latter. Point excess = -1.3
